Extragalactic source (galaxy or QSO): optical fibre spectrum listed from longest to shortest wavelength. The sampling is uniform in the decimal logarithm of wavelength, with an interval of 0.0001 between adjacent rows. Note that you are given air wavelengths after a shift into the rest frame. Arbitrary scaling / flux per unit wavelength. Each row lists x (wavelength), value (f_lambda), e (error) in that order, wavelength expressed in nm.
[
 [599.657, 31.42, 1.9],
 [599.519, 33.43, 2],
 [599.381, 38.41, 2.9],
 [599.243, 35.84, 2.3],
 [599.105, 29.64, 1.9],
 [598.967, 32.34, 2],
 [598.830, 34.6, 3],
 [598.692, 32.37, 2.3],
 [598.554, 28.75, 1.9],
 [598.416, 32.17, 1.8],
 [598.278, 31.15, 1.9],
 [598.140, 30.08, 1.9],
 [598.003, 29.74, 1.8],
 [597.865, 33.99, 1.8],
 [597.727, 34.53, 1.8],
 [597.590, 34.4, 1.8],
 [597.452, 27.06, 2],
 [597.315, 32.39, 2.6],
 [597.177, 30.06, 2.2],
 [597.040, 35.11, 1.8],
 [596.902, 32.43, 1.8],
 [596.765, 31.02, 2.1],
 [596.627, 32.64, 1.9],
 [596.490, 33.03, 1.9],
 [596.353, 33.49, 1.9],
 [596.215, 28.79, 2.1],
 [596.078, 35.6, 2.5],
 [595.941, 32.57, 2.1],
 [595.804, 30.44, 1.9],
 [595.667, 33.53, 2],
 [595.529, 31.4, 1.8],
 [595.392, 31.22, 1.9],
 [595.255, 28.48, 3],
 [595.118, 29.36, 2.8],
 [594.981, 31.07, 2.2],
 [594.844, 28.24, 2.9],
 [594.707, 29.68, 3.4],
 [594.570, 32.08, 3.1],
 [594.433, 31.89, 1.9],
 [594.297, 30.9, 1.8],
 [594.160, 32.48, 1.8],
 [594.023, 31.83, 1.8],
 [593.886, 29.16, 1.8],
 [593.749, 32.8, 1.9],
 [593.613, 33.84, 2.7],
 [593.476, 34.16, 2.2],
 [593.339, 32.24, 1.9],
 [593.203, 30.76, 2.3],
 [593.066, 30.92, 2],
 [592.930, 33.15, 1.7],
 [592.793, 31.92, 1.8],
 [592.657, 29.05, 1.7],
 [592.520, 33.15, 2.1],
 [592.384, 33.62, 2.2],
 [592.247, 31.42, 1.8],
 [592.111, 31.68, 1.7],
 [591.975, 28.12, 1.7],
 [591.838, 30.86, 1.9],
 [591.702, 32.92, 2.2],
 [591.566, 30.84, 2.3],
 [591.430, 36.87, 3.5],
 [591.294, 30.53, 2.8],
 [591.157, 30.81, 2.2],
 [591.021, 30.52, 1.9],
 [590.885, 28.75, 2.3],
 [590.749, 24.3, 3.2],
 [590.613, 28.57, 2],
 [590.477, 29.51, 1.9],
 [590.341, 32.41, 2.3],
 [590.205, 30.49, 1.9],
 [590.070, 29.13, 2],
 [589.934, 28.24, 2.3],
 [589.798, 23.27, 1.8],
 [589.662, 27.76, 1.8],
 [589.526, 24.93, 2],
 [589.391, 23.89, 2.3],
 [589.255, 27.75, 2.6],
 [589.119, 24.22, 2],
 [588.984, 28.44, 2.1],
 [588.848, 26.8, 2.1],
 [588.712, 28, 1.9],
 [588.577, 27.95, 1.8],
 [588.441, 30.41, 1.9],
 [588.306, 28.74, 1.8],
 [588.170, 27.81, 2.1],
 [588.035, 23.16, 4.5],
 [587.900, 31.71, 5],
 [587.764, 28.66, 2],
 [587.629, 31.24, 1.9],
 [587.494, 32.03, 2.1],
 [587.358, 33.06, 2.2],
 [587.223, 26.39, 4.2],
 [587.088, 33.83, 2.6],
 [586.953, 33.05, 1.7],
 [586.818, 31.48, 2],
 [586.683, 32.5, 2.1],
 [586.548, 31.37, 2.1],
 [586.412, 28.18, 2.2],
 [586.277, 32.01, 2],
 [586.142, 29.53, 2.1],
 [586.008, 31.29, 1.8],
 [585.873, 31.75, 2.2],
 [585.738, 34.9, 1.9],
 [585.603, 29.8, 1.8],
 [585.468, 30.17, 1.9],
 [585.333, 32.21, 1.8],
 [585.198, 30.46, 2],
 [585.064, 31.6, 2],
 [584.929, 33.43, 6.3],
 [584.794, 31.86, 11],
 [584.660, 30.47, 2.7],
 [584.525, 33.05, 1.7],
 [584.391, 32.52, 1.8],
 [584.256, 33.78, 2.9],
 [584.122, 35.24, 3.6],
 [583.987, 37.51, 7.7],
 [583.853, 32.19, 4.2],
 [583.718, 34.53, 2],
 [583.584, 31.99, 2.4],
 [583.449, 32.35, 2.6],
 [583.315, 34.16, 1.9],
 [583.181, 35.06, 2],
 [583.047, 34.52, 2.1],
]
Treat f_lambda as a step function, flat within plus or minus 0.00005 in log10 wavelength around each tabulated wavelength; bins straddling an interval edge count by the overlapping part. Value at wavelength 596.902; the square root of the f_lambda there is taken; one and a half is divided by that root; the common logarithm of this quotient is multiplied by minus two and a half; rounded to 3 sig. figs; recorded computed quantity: 1.45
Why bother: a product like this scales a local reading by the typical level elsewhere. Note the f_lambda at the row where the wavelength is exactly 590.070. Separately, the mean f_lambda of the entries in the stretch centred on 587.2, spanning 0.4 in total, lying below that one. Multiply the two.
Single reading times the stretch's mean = 906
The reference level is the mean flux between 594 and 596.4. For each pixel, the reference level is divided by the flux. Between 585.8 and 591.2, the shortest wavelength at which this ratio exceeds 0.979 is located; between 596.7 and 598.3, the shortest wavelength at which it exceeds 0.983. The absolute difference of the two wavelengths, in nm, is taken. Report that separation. 10.89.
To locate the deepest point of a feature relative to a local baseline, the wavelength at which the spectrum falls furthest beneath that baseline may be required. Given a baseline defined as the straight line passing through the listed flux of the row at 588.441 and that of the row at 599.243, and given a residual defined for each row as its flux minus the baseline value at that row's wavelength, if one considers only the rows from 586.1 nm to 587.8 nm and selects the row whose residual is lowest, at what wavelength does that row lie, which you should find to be 587.223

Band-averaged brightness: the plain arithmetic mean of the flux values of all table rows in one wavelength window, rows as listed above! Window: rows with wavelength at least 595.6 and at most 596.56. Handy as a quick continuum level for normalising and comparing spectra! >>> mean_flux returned 32.5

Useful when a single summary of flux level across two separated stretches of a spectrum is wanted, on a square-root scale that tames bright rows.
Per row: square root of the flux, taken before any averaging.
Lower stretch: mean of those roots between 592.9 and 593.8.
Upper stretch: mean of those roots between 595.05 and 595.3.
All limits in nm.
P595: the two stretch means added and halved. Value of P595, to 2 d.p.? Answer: 5.54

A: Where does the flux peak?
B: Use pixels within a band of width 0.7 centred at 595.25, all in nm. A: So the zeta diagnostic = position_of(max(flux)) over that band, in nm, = 595.529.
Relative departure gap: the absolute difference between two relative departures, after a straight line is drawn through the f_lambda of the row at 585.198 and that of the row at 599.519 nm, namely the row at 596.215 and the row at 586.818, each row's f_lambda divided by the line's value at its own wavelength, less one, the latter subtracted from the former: 0.14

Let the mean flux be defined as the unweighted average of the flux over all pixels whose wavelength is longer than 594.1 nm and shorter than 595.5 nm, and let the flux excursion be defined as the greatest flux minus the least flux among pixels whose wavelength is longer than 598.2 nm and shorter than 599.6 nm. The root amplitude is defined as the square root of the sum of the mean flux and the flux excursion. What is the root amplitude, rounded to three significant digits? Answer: 6.34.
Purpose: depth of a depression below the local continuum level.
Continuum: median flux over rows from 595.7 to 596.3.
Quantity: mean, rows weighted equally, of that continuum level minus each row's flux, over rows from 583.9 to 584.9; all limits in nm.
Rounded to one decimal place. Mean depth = -2.0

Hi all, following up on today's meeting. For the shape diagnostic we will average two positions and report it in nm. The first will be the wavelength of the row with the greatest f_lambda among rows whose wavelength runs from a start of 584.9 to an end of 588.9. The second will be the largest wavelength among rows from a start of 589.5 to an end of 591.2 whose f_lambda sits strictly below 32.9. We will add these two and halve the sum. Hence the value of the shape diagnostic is 588.45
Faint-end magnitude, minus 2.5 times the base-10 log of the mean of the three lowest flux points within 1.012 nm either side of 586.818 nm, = -3.61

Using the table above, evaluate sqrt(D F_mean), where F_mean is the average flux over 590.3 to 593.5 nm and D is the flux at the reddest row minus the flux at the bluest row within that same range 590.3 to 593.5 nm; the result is 7.4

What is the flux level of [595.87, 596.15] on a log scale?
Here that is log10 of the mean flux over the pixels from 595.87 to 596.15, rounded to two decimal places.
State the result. 1.53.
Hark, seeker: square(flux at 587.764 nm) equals 821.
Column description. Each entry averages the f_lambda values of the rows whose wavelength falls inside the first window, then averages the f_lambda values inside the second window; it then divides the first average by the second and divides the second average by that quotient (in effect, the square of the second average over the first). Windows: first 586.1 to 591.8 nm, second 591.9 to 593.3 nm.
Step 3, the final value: 33.6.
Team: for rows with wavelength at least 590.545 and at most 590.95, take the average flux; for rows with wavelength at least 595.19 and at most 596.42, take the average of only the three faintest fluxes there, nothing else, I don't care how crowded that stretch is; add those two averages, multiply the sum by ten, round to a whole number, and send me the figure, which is 564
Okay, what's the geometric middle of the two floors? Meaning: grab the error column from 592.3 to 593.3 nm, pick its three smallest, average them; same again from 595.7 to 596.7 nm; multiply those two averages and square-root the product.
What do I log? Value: 1.81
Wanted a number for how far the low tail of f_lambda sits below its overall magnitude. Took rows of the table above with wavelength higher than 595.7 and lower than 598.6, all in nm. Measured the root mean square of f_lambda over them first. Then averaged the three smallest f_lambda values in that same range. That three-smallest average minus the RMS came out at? -3.8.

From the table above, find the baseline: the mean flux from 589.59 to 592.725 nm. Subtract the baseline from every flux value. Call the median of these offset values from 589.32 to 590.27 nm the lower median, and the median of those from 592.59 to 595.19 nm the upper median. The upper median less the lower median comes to 4.1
